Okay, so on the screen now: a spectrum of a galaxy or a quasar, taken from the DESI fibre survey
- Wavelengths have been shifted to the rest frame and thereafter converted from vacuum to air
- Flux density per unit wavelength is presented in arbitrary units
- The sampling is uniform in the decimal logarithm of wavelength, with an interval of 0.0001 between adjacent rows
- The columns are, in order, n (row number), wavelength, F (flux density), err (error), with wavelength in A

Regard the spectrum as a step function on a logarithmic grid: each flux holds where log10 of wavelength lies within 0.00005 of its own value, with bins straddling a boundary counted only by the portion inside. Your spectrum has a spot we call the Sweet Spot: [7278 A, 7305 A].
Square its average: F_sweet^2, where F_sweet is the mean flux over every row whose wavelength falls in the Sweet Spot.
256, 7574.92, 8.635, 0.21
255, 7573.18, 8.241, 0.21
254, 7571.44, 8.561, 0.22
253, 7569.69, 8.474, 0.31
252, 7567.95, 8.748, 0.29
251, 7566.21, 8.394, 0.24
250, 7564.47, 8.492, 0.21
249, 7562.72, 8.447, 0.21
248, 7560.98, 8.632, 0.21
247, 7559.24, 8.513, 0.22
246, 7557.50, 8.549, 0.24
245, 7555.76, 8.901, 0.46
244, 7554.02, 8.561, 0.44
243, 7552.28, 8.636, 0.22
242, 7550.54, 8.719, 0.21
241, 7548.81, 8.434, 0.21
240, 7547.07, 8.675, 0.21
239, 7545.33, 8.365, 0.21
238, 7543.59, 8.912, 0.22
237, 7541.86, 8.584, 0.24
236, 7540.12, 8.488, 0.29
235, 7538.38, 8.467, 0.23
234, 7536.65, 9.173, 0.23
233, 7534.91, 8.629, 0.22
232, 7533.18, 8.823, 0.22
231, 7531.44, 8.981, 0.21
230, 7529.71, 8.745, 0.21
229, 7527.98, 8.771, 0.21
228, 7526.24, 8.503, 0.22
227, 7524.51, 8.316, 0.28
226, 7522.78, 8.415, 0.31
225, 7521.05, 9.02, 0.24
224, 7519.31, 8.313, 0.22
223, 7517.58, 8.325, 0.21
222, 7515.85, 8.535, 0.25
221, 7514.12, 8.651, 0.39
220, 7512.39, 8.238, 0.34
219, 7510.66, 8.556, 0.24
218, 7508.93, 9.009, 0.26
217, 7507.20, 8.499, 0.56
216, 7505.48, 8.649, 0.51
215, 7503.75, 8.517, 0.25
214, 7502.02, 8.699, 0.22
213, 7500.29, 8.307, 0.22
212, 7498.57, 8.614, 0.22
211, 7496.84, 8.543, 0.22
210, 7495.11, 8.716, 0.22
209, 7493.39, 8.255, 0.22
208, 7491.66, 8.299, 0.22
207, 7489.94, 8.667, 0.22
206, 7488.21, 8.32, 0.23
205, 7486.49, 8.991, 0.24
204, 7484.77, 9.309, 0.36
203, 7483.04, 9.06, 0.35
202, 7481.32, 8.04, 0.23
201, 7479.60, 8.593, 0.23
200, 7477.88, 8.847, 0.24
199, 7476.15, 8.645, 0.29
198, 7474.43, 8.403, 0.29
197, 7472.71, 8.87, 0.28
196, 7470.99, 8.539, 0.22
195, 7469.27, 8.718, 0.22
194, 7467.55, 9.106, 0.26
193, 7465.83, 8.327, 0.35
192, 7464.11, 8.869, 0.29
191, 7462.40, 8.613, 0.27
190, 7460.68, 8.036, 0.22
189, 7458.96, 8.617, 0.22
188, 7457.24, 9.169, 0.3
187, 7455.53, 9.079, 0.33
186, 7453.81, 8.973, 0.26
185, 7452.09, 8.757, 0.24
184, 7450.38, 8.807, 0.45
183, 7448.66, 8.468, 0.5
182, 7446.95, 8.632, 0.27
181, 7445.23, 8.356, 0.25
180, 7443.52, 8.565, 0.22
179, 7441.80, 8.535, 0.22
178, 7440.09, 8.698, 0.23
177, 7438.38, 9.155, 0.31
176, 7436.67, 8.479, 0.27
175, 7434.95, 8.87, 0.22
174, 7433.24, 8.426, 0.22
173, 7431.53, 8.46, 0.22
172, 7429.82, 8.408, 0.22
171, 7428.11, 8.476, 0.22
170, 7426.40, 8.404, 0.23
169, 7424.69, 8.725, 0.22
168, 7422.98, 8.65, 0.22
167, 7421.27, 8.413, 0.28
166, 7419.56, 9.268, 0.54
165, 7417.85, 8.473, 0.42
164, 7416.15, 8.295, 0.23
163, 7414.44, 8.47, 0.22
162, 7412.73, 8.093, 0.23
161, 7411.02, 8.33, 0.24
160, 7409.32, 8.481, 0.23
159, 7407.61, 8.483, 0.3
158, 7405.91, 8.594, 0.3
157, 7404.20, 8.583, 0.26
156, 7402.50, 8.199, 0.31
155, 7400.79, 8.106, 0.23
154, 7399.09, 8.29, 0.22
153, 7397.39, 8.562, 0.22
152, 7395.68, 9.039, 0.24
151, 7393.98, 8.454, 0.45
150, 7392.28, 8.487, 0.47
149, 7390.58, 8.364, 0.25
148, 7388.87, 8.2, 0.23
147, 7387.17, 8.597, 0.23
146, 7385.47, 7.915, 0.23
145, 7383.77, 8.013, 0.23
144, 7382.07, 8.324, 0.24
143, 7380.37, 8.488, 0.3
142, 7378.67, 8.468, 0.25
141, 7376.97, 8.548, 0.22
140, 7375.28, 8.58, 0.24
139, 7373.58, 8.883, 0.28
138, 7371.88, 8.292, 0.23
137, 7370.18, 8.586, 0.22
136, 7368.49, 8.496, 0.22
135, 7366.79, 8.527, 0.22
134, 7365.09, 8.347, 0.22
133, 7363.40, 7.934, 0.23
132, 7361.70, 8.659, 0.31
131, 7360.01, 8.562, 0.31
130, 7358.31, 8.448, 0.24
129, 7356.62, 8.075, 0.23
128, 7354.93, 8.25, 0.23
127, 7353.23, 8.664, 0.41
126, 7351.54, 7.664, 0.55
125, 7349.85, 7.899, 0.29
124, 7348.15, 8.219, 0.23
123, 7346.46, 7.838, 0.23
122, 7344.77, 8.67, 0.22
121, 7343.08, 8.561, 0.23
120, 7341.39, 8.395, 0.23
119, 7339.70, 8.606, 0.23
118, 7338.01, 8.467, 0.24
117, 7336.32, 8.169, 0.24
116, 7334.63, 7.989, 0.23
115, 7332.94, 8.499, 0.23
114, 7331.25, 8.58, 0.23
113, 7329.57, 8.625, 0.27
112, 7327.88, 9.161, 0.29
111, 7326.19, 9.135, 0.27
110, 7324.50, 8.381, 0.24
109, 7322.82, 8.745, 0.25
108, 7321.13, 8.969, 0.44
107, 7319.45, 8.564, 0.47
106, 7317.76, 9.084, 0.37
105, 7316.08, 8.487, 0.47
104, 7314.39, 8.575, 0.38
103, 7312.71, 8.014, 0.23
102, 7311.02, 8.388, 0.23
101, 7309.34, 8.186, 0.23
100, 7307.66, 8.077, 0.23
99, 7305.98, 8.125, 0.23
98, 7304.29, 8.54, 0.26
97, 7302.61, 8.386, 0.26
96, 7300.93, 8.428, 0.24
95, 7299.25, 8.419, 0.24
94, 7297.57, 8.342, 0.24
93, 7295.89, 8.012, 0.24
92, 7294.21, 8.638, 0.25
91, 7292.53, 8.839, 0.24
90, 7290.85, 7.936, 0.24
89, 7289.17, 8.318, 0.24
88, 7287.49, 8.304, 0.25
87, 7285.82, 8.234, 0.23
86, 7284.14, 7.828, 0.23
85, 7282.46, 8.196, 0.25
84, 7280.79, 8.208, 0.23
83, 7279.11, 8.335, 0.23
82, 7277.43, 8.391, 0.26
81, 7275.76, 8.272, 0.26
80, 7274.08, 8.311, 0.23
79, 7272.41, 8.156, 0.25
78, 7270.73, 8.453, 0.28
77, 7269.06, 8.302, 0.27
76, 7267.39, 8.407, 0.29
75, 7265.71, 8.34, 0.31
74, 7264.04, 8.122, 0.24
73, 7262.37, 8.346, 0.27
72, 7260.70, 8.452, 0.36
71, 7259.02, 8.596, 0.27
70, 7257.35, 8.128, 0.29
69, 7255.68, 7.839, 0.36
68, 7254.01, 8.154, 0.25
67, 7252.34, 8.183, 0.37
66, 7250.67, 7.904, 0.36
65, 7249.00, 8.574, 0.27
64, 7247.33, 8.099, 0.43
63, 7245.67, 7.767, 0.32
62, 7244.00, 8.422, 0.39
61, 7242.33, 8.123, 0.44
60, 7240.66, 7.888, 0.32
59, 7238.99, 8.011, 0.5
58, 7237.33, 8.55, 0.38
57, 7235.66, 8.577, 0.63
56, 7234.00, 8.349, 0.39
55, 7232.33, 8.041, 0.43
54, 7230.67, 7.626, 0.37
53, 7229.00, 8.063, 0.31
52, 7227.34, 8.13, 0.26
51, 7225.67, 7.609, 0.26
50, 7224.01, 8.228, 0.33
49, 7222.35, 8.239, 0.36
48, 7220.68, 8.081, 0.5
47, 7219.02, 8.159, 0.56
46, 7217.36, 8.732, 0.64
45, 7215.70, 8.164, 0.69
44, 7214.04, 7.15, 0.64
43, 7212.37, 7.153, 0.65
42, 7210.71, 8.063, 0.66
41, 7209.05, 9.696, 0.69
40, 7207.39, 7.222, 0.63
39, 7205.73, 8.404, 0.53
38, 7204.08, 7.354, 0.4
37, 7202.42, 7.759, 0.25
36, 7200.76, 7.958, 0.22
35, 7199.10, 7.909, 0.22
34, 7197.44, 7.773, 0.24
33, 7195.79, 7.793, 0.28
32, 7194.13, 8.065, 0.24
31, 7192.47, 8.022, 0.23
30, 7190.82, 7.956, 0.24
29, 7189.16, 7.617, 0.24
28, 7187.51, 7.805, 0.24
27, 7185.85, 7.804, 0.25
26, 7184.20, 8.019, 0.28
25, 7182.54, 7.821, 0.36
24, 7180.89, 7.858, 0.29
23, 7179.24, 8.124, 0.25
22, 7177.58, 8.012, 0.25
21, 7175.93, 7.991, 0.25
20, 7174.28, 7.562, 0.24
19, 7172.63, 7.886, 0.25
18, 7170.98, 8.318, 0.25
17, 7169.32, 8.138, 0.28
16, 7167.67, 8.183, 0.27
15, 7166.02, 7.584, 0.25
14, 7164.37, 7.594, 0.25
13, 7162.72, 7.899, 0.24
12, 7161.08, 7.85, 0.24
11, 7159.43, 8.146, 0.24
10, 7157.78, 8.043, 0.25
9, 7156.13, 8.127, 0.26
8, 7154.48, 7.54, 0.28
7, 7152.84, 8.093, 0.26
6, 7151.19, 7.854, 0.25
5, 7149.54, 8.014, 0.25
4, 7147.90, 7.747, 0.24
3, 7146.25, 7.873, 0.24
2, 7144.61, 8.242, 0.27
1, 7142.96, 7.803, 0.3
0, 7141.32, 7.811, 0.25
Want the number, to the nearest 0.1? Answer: 69.1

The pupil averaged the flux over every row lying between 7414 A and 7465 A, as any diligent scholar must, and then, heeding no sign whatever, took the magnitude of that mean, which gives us 8.6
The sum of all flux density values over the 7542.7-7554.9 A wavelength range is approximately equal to 60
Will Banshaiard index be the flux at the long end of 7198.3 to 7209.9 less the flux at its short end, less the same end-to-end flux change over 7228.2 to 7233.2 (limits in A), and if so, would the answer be 1.8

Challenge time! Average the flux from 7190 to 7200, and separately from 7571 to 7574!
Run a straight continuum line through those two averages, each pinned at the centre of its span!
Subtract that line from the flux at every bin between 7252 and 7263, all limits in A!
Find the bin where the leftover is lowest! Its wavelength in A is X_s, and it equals 7255.68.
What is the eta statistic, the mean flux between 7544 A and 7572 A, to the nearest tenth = 8.6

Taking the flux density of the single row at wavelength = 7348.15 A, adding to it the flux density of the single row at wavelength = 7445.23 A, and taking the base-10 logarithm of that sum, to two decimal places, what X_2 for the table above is 1.22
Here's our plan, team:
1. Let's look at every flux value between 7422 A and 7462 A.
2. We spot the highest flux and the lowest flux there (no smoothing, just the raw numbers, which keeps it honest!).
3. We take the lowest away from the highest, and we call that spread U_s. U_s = 1.13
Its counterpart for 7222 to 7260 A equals 0.99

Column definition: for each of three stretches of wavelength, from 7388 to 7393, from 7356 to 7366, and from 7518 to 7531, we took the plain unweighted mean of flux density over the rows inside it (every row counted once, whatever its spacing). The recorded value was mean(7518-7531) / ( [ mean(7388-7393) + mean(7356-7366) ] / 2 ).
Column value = 1.03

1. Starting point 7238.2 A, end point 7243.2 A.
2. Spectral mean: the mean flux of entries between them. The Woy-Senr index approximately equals 8.0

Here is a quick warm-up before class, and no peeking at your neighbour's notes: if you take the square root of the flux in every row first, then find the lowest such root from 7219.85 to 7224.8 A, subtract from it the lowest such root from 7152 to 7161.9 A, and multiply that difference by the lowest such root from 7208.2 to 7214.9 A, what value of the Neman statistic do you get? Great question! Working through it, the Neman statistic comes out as 0.26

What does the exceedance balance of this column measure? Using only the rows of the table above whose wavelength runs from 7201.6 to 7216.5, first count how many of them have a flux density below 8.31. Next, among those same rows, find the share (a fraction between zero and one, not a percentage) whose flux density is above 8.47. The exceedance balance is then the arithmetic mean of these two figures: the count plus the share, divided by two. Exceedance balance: 3.6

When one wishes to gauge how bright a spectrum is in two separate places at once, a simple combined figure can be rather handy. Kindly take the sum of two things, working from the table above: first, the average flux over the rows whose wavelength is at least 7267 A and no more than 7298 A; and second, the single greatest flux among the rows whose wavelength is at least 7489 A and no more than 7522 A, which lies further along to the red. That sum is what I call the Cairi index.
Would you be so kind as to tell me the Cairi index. 17.3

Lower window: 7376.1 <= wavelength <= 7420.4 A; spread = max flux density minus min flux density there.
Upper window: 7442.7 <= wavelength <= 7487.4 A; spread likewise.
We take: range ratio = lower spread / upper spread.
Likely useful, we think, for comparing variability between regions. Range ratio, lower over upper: 1.06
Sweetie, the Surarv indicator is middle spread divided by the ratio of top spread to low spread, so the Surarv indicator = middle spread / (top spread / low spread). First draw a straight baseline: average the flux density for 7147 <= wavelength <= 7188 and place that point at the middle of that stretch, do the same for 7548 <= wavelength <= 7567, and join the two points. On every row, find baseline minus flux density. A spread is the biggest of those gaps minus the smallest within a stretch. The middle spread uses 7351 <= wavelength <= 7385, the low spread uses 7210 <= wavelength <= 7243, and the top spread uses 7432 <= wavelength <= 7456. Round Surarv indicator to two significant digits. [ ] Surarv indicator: 2.3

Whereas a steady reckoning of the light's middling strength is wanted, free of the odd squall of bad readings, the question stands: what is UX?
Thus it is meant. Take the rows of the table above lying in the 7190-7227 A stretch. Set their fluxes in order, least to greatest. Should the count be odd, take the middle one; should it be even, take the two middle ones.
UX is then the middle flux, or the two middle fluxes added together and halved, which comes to 7.99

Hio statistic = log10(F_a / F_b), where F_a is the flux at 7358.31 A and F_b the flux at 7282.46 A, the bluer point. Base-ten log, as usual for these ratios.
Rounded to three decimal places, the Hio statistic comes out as 0.013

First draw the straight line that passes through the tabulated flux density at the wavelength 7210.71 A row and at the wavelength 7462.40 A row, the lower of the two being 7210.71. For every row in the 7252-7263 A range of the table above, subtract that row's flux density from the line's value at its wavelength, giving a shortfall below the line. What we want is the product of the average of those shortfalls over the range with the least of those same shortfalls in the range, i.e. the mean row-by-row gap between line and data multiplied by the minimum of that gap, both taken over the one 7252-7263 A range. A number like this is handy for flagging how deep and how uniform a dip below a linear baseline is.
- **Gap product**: 0.033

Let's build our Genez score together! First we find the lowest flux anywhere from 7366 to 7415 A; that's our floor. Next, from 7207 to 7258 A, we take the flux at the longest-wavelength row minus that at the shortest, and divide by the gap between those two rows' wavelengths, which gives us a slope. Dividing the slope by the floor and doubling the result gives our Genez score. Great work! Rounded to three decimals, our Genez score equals 0.005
